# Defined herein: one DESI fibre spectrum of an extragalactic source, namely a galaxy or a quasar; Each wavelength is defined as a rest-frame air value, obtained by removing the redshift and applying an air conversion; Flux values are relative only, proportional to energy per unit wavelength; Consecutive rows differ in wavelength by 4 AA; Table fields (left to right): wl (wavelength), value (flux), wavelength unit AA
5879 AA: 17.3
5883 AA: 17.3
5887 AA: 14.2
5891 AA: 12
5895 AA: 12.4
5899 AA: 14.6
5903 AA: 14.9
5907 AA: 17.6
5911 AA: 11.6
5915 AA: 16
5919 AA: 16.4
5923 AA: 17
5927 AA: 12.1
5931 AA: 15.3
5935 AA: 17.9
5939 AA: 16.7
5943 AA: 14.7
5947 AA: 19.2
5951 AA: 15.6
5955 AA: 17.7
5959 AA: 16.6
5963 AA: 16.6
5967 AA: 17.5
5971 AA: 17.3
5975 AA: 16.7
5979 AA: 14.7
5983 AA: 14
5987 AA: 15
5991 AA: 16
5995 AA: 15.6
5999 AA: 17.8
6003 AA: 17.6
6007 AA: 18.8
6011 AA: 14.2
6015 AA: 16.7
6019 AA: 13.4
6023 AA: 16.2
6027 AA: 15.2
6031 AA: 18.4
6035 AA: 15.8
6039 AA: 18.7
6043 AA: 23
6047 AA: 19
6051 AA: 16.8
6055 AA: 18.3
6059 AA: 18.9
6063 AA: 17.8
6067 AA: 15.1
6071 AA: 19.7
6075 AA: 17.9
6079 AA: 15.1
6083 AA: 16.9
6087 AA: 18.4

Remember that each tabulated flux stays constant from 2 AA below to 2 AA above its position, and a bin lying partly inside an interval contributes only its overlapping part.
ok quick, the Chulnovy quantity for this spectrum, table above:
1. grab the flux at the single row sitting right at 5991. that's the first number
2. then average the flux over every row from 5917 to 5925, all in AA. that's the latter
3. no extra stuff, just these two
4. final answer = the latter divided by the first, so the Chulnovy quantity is 1.04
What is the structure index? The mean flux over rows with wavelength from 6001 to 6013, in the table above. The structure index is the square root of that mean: 4.11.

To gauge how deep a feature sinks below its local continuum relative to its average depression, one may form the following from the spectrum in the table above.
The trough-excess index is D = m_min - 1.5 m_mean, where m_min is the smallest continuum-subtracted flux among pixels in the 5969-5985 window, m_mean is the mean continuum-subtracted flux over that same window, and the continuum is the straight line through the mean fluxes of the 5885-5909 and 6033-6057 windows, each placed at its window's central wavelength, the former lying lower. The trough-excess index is -1.4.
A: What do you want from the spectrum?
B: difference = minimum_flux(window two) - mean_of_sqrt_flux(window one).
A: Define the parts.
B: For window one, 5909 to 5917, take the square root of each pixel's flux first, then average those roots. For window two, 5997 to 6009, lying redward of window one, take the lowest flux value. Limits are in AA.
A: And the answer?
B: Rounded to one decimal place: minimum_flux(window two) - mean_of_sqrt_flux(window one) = 13.9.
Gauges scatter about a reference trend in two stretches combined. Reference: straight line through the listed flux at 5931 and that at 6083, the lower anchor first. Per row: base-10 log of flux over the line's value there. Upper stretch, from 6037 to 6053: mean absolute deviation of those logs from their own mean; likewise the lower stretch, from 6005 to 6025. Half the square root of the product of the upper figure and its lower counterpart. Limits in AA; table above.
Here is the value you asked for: 0.0212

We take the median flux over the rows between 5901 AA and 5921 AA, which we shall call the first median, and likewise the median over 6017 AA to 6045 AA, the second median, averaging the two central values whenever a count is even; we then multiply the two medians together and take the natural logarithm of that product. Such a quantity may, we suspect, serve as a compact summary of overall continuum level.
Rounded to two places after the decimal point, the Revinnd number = 5.56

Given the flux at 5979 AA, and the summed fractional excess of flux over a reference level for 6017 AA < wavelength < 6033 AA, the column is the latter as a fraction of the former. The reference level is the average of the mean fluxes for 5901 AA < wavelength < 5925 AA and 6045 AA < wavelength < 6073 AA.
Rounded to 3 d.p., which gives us -0.016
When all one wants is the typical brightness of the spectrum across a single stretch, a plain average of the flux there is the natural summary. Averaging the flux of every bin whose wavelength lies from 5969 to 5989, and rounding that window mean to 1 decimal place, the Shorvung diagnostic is 15.5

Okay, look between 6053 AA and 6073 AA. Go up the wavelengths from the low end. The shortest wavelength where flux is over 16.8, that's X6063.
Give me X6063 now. 6055 AA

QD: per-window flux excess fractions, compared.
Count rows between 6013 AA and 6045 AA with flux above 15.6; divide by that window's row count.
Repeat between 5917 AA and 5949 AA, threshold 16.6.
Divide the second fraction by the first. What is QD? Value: 0.67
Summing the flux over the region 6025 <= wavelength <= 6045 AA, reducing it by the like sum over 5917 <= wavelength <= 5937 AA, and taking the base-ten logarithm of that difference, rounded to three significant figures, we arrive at 1.09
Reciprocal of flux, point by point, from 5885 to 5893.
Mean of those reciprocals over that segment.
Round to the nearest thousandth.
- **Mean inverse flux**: 0.077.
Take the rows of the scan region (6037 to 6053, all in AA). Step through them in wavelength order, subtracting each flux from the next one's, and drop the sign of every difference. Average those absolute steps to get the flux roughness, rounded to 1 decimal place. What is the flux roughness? 3.5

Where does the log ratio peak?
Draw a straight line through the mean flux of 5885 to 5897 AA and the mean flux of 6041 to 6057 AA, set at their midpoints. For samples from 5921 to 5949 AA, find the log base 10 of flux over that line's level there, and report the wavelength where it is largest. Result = 5947 AA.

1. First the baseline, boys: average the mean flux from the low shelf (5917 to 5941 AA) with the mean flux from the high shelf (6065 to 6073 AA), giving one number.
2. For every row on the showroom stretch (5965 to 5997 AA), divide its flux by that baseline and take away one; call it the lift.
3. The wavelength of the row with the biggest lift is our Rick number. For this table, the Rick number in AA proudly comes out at 5967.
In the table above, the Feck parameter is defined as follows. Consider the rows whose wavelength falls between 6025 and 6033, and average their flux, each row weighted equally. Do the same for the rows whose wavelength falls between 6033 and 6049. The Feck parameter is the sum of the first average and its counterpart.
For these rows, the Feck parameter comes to 35.9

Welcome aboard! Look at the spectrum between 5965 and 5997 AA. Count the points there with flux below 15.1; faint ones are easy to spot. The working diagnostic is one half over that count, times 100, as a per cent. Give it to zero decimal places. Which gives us 17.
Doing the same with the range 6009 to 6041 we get 25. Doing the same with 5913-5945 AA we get 25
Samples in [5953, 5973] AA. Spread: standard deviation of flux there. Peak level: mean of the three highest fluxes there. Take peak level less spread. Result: 17.0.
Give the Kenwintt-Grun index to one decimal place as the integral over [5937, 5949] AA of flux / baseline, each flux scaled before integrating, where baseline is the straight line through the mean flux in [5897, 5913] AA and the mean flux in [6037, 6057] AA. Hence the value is 12.7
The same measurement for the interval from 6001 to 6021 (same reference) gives 17.9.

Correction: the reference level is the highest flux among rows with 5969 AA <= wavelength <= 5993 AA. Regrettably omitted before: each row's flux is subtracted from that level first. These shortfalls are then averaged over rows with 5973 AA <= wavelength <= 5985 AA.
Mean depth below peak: 2.2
